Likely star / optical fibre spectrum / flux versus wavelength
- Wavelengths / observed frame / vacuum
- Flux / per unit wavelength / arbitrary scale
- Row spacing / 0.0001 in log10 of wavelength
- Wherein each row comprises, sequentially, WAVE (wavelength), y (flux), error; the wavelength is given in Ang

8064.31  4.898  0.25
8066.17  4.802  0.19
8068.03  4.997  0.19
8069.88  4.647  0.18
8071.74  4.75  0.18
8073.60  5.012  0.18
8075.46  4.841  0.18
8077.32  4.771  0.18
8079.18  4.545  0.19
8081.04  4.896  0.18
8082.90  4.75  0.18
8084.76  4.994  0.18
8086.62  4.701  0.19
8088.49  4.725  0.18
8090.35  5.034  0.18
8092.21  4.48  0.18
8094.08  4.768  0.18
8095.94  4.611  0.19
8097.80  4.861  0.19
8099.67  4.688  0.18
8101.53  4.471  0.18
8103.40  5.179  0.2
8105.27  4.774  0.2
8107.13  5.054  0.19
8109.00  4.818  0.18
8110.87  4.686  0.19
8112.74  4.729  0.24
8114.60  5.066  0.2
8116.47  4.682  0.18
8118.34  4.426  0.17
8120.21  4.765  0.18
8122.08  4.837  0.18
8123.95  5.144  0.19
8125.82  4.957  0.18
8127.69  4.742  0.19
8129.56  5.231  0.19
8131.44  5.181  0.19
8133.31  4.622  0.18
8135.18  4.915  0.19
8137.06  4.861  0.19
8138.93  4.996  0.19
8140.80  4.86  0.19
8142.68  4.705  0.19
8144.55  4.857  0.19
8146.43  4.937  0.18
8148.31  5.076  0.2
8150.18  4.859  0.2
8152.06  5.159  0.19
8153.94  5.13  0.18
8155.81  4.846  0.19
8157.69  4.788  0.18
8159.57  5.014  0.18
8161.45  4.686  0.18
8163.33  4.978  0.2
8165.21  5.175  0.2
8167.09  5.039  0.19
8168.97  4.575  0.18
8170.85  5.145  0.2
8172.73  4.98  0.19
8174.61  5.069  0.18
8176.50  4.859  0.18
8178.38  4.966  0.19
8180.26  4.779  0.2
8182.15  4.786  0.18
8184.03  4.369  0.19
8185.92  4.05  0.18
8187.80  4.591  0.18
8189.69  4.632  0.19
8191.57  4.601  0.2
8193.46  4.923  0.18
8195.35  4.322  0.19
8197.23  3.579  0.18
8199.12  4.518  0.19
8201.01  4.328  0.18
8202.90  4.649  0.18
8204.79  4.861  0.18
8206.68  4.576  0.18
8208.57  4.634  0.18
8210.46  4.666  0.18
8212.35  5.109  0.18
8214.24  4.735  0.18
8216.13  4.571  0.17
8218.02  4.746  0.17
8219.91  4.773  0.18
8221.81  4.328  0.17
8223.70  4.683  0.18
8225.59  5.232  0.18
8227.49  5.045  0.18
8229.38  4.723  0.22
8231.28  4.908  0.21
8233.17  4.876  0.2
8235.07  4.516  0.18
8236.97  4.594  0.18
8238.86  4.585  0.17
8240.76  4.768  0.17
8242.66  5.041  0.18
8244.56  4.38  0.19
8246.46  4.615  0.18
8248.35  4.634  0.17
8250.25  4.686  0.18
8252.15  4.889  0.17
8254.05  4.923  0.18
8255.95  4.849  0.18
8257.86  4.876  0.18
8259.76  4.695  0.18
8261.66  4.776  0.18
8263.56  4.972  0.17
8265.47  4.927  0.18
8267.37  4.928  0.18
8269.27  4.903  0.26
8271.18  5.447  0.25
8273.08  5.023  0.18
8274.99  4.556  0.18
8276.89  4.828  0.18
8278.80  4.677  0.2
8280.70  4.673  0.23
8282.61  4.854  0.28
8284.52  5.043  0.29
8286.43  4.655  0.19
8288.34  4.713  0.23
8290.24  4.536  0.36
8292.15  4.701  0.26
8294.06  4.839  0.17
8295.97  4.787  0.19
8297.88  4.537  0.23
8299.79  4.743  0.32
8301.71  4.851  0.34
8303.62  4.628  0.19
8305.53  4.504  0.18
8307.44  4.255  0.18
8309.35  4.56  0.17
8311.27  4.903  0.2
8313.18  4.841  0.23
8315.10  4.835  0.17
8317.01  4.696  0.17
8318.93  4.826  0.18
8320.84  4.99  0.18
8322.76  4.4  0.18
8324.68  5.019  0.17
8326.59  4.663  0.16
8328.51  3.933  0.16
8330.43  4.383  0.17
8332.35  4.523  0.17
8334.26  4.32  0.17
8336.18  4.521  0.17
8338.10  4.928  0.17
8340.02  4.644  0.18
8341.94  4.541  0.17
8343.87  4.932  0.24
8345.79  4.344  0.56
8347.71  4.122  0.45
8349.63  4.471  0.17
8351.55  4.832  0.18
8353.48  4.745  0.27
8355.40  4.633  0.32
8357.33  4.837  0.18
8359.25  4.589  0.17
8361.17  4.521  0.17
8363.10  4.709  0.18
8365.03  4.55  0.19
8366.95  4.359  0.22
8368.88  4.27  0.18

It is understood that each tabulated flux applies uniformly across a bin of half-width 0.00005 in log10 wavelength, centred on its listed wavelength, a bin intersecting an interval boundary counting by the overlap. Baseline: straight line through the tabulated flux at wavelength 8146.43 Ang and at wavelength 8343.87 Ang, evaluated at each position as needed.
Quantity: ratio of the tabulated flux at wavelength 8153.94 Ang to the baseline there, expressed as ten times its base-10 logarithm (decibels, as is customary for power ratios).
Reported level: 0.17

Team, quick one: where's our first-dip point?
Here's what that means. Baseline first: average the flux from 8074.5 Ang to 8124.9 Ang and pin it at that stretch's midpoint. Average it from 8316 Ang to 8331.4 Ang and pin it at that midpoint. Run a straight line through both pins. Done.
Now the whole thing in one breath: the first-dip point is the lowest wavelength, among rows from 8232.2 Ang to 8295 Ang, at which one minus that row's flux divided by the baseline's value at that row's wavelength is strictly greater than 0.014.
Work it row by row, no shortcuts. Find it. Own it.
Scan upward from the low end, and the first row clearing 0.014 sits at 8235.07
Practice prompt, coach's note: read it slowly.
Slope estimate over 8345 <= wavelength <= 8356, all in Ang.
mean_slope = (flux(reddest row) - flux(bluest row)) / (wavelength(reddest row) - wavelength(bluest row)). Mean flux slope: 0.030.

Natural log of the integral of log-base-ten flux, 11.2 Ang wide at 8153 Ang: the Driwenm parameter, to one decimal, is 2.1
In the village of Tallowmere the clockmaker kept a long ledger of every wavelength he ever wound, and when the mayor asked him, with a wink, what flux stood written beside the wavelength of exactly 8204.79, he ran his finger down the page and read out 4.861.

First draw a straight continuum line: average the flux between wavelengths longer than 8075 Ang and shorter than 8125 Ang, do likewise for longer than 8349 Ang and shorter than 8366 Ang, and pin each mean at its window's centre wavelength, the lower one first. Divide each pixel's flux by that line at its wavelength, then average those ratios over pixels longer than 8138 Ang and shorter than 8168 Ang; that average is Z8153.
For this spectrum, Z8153 1.04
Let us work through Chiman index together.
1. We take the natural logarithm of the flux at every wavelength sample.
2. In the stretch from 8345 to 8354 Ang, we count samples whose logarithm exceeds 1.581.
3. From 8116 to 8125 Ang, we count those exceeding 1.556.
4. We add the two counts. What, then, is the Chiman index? 3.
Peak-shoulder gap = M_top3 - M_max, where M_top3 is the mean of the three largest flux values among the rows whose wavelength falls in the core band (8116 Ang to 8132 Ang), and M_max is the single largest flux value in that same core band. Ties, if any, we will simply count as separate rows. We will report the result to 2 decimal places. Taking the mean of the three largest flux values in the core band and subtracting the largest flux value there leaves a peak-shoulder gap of -0.05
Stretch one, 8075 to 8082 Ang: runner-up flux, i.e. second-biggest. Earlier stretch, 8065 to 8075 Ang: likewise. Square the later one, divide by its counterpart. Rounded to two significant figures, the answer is 4.7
